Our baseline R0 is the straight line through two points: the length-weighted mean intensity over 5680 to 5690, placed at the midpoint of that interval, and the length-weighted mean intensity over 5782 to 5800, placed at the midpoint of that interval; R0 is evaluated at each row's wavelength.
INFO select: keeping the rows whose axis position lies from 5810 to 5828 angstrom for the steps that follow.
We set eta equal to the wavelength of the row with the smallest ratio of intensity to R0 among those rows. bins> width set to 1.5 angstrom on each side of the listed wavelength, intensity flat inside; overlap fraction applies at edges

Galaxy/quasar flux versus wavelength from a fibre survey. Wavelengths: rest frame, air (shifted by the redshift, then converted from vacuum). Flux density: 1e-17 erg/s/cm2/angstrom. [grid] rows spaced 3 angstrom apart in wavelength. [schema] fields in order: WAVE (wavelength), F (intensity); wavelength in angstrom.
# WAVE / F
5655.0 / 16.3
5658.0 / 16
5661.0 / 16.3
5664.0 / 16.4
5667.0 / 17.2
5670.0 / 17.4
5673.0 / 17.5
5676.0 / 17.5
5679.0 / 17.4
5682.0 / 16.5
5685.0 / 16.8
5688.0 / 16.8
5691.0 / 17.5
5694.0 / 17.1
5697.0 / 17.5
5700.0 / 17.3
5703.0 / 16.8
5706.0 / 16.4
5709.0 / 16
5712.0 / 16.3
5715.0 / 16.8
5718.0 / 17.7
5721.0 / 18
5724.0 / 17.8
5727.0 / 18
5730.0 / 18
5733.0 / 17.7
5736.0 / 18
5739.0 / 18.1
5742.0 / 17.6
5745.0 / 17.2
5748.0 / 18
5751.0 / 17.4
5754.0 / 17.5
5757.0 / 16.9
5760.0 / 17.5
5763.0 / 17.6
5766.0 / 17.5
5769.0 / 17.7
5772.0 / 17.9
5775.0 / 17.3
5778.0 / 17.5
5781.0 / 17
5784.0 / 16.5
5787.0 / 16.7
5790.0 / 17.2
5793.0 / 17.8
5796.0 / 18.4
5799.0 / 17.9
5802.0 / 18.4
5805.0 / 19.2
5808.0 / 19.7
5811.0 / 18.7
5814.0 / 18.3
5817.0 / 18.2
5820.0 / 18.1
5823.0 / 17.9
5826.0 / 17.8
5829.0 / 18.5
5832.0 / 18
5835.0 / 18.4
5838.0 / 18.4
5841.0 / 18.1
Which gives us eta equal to 5826.0 angstrom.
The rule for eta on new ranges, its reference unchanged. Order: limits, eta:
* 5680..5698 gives 5682.0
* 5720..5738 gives 5733.0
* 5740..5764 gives 5757.0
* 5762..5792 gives 5784.0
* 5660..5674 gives 5661.0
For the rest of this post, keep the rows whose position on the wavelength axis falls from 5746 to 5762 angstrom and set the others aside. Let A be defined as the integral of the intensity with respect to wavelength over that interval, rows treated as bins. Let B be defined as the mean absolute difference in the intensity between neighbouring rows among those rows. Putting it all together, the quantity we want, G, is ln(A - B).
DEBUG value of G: 5.63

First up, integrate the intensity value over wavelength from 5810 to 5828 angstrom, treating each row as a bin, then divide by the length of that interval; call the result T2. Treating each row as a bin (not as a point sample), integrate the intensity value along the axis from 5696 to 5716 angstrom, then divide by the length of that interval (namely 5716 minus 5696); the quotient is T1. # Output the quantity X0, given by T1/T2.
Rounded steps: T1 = 16.7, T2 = 18.2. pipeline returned 0.92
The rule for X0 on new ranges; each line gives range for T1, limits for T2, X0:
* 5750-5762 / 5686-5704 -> 1.01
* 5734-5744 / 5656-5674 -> 1.06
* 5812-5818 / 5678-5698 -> 1.07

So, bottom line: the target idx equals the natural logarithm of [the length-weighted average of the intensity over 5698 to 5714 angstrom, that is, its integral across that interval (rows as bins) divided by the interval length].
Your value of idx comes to 2.809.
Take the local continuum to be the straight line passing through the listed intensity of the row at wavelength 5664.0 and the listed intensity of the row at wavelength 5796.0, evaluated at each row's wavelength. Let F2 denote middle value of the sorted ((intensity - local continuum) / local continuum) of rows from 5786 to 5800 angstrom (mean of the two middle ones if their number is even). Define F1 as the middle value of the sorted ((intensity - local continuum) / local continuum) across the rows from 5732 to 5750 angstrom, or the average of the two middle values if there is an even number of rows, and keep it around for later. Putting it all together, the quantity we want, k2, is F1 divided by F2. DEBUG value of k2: -0.5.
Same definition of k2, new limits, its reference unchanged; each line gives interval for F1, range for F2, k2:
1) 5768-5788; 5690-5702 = -1.5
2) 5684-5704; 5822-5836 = -0.3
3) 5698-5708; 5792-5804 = 0.7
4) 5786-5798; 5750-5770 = 2.5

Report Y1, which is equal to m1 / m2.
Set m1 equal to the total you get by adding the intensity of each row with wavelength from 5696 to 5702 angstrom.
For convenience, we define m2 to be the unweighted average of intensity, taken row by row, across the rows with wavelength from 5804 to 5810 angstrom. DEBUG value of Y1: 1.79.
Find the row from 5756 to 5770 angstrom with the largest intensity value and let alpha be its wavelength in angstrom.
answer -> 5769.0 angstrom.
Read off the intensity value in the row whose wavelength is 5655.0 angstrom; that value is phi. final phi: 16.3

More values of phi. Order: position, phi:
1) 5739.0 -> 18.1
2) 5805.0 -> 19.2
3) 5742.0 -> 17.6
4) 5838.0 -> 18.4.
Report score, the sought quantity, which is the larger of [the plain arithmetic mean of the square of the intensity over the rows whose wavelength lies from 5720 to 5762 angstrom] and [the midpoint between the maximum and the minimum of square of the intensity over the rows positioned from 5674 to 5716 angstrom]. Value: 313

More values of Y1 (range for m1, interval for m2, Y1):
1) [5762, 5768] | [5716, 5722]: 1.97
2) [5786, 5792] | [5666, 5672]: 1.96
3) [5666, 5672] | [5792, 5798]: 1.91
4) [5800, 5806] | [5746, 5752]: 2.12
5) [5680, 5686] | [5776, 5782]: 1.93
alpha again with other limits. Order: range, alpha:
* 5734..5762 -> 5739.0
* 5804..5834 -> 5808.0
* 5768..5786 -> 5772.0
